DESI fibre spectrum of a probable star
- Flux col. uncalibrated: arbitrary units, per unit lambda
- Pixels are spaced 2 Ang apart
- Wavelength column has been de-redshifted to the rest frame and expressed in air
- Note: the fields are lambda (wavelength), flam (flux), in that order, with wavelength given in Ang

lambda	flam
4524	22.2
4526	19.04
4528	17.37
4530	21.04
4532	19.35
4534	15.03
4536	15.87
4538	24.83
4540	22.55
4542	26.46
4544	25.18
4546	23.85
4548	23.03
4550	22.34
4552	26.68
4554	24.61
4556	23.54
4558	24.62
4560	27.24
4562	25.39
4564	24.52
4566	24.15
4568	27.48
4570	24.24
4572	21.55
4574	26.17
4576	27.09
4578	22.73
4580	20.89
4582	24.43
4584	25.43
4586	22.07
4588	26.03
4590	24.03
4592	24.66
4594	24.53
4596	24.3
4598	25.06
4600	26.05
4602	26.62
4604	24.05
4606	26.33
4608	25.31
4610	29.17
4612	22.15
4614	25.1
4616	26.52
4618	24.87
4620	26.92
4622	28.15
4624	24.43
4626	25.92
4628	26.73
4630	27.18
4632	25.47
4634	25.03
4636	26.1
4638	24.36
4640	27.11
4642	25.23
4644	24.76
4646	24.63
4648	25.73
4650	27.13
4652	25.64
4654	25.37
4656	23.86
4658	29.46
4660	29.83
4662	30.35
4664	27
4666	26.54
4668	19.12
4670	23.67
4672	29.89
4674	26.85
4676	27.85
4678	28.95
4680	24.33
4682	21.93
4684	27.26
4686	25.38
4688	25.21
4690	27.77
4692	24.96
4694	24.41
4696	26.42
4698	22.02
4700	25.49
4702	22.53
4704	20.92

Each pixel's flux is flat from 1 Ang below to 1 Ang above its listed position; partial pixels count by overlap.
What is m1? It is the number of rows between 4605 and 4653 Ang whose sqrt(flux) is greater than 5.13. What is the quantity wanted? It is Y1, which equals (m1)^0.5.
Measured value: 3.0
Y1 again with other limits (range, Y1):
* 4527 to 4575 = 2.0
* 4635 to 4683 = 3.3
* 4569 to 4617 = 2.2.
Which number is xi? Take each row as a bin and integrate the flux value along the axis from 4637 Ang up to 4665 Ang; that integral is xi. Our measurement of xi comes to 741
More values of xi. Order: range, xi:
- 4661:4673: 313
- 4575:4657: 2074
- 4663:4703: 1015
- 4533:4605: 1735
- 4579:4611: 798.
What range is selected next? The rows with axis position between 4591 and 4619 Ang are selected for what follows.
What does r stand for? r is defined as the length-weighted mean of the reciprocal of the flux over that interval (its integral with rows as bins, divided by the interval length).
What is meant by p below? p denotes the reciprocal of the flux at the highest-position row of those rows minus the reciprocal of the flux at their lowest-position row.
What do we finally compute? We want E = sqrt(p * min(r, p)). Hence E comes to 0.0003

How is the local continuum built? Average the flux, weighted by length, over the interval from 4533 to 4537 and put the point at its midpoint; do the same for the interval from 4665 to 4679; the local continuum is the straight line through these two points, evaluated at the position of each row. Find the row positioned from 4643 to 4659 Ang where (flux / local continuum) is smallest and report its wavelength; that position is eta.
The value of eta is 4656 Ang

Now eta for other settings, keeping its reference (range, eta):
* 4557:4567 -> 4566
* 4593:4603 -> 4596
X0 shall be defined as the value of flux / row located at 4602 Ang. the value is 26.62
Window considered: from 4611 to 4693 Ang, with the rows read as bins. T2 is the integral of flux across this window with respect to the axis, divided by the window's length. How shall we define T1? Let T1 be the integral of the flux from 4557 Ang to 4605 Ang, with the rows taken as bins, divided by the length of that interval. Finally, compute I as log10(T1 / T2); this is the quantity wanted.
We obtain -0.02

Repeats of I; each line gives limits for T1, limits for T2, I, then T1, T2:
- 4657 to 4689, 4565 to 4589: 0.04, 26.5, 24.4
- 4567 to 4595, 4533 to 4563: 0.02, 24.4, 23.4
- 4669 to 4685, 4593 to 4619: 0.02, 26.3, 25.4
